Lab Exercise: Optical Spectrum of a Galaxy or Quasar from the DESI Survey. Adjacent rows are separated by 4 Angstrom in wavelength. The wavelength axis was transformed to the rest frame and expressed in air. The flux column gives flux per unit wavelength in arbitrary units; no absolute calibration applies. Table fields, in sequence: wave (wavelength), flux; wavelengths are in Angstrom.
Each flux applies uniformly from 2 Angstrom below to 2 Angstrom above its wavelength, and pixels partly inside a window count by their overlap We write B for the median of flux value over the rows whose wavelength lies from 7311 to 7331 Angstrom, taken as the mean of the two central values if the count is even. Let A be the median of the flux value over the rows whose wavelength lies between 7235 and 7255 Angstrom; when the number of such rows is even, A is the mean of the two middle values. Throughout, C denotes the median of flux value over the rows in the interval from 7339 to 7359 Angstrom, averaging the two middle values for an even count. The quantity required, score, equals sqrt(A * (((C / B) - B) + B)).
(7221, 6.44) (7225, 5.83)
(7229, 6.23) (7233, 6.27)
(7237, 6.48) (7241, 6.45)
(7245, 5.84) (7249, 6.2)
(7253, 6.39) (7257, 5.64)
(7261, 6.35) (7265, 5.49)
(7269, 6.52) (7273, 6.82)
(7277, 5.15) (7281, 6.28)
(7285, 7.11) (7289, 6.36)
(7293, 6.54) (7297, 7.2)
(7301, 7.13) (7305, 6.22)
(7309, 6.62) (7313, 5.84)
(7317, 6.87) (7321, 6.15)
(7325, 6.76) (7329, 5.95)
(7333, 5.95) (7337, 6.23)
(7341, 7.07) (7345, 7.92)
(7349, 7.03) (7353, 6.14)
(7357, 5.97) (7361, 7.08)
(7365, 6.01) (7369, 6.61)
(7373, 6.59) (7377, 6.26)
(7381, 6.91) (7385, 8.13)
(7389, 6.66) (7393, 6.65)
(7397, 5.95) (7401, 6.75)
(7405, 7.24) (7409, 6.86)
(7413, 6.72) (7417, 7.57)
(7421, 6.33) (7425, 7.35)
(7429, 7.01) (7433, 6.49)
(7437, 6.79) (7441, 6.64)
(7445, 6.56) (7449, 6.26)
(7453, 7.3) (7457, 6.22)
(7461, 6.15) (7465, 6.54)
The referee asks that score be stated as 2.70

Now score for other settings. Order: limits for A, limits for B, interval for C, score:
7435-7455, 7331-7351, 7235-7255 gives 2.46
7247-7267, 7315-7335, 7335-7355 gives 2.66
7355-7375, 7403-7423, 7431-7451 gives 2.51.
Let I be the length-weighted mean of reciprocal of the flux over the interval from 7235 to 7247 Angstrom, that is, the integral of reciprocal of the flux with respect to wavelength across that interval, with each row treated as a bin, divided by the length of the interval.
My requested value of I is 0.160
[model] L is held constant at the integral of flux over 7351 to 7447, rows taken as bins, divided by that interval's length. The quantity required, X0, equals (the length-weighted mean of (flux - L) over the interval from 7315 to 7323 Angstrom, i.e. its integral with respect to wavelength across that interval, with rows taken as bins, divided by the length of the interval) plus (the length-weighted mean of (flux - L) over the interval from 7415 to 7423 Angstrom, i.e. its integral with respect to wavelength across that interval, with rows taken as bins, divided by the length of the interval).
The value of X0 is 0.0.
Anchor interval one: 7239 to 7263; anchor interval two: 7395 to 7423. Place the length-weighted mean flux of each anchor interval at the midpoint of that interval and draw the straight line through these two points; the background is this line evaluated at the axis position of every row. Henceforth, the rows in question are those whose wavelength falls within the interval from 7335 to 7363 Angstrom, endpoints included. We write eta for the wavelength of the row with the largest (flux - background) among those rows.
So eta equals 7345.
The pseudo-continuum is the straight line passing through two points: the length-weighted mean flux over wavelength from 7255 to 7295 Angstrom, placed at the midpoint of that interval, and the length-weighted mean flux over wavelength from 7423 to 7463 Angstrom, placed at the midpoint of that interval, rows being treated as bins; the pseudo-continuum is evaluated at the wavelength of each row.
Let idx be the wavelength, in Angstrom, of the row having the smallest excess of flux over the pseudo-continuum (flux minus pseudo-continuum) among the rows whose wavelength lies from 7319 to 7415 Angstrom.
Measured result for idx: 7397 Angstrom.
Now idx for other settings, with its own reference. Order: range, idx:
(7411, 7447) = 7421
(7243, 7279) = 7277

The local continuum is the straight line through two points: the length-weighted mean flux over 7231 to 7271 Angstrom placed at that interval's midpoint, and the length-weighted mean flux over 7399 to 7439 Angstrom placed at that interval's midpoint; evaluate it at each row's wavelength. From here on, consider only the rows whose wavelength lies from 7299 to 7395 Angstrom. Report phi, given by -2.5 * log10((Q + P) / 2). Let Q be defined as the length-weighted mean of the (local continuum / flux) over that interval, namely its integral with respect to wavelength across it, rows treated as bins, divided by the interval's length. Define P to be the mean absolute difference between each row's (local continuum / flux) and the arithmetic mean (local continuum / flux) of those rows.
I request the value 0.677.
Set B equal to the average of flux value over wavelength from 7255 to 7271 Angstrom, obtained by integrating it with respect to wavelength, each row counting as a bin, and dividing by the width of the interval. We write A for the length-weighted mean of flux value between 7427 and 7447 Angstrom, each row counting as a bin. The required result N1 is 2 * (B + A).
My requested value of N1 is 25.4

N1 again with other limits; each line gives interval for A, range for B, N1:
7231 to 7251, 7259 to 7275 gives 25.1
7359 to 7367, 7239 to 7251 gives 25.4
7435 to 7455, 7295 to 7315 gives 26.6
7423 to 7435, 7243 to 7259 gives 25.9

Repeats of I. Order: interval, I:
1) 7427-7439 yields 0.148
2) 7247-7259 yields 0.165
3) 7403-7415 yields 0.144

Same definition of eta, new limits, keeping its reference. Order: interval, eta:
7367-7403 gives 7385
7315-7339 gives 7317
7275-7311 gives 7297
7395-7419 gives 7417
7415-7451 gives 7417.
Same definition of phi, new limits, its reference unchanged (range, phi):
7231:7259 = 0.710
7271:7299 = 0.690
